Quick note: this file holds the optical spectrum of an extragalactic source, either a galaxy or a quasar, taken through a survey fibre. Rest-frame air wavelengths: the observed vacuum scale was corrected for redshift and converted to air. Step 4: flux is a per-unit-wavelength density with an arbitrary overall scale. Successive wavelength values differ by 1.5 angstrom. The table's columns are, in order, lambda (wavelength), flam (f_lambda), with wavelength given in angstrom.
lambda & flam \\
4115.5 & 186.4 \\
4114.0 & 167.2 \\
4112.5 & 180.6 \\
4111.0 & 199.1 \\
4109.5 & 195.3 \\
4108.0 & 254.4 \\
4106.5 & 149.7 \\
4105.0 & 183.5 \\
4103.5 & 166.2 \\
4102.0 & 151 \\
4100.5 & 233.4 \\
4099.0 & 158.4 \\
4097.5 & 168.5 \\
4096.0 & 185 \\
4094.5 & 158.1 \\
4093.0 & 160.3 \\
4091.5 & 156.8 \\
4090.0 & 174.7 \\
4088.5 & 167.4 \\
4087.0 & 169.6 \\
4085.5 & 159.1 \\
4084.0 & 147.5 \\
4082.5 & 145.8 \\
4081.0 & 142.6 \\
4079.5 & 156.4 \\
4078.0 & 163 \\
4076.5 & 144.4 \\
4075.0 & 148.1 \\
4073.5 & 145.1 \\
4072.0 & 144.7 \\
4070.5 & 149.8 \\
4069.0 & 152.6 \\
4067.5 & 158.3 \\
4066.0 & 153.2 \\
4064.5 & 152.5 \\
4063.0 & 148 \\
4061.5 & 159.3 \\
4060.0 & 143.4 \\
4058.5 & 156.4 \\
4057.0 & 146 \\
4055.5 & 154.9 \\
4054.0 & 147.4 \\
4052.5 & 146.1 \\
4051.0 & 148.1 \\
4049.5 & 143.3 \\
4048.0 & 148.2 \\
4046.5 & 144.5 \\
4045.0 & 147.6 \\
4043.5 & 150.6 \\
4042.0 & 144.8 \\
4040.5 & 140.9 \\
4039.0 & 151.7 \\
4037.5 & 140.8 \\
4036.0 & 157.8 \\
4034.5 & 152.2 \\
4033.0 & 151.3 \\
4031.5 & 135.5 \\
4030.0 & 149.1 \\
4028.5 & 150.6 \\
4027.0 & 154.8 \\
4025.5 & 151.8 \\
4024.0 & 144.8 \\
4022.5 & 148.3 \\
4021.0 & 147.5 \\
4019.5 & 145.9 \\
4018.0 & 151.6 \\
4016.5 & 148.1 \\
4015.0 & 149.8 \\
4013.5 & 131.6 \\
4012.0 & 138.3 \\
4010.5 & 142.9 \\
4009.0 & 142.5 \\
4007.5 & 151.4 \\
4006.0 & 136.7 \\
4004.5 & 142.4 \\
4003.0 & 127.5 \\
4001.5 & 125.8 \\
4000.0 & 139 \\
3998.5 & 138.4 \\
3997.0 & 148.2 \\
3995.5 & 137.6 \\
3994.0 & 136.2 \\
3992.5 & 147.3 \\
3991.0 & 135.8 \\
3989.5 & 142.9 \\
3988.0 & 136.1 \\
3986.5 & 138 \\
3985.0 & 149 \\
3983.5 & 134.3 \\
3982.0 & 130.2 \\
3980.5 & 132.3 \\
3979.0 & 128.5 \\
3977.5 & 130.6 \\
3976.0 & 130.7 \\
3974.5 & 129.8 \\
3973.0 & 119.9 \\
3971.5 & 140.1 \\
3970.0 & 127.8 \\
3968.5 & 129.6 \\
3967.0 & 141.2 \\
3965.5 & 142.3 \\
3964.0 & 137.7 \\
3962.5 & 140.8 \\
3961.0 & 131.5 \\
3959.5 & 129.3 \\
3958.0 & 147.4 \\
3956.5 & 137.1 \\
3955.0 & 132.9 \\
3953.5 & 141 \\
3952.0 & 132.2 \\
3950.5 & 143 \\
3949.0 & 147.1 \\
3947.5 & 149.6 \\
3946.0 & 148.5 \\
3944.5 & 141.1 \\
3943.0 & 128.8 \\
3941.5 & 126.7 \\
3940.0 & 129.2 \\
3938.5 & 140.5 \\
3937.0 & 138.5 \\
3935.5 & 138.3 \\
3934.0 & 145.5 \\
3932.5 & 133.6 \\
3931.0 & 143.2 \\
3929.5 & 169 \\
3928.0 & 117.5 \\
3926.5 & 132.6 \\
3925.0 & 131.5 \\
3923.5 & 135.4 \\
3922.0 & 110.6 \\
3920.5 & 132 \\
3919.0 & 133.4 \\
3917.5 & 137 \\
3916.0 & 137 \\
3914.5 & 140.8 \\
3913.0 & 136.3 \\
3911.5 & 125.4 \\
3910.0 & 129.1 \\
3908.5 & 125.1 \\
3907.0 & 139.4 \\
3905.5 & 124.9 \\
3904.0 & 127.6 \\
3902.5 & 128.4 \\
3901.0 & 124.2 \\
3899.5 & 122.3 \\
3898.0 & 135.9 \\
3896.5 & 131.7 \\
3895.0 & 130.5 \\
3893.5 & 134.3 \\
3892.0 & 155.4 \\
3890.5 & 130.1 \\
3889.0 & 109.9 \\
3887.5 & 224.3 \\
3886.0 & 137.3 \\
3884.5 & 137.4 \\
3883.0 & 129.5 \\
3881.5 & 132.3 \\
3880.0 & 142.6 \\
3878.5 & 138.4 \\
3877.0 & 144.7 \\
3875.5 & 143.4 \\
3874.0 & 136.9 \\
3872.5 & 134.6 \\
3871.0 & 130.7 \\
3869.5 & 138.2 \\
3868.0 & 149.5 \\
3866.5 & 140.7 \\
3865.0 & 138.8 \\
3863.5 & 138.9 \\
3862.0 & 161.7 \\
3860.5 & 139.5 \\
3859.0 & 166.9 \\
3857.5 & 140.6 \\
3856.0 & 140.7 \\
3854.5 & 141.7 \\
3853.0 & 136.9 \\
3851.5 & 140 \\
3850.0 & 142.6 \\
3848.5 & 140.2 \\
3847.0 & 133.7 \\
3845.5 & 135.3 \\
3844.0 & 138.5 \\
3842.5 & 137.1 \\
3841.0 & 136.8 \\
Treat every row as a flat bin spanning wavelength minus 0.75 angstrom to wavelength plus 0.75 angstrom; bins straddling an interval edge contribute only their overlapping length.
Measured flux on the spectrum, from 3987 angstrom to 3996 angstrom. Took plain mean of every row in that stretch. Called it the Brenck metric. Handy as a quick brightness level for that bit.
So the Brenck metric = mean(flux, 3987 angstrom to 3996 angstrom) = 139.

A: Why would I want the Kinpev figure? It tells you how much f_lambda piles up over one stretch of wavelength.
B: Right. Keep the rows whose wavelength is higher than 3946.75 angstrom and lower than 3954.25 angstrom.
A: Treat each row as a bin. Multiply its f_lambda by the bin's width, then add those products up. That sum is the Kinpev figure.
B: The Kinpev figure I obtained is 1069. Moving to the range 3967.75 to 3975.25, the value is 971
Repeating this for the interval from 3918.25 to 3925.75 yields 964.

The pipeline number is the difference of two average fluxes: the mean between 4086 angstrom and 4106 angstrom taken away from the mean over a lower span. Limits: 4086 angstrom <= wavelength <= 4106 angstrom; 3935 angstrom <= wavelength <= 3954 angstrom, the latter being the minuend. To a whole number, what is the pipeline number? -33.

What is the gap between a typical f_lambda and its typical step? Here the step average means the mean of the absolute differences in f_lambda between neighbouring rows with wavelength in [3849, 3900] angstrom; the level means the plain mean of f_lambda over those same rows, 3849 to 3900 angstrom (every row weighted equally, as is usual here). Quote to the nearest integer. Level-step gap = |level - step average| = 127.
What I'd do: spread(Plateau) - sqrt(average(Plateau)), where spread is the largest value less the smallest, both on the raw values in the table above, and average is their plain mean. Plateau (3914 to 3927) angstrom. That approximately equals 19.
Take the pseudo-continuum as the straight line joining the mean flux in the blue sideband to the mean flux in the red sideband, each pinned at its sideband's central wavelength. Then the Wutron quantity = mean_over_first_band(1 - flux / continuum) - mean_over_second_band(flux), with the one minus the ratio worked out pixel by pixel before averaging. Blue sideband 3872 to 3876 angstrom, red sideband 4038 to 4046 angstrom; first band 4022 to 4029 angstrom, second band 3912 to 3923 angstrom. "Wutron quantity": -132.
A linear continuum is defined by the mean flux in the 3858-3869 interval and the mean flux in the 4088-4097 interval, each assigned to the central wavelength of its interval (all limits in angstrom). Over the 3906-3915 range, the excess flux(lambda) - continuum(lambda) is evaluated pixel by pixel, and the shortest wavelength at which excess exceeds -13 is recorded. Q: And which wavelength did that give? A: 3907.0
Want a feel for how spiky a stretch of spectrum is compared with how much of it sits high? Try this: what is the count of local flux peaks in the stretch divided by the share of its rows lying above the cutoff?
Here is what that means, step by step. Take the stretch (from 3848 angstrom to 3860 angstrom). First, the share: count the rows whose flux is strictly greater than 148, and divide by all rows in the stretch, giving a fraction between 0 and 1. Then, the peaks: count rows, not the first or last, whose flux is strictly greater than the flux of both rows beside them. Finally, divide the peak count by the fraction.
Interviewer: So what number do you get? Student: 16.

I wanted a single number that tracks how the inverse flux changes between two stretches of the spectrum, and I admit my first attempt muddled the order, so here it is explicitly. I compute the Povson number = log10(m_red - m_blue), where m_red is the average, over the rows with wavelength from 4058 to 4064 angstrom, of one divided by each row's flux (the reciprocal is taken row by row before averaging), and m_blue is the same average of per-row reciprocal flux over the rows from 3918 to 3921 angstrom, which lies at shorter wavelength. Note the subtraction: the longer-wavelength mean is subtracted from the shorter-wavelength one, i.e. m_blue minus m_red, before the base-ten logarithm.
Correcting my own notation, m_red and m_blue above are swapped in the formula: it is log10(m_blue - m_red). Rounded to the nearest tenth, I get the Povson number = -3.0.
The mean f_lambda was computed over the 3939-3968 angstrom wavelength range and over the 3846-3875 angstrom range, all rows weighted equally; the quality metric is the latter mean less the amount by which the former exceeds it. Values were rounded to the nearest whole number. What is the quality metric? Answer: 145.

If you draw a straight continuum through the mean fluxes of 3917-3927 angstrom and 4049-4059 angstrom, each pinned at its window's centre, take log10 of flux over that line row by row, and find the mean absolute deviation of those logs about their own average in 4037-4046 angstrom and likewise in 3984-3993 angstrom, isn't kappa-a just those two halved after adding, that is 0.0130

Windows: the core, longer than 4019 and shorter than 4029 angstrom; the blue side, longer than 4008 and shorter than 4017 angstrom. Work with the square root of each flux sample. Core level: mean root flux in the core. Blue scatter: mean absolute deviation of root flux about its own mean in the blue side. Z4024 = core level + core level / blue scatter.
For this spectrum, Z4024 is 72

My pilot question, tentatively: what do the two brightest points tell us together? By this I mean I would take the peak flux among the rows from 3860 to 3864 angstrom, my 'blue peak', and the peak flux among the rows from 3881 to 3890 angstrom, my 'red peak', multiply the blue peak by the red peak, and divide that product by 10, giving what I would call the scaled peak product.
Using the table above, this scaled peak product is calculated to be 3627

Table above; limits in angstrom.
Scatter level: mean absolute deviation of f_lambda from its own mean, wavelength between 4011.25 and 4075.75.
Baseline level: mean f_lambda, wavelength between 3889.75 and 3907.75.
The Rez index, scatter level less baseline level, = -128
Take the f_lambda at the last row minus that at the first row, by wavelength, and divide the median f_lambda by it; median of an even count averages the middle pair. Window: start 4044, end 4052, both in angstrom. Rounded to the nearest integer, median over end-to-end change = 295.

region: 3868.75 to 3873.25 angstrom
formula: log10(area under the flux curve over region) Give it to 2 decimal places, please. 2.78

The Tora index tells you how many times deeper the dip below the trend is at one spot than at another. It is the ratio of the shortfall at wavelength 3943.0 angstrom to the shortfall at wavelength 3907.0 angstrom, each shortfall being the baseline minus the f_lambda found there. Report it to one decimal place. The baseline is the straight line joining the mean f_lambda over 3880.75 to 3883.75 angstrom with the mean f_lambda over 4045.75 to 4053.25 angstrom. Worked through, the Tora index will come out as -1.2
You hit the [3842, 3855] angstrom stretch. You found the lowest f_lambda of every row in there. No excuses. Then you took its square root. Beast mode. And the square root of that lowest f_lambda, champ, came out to 11.6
